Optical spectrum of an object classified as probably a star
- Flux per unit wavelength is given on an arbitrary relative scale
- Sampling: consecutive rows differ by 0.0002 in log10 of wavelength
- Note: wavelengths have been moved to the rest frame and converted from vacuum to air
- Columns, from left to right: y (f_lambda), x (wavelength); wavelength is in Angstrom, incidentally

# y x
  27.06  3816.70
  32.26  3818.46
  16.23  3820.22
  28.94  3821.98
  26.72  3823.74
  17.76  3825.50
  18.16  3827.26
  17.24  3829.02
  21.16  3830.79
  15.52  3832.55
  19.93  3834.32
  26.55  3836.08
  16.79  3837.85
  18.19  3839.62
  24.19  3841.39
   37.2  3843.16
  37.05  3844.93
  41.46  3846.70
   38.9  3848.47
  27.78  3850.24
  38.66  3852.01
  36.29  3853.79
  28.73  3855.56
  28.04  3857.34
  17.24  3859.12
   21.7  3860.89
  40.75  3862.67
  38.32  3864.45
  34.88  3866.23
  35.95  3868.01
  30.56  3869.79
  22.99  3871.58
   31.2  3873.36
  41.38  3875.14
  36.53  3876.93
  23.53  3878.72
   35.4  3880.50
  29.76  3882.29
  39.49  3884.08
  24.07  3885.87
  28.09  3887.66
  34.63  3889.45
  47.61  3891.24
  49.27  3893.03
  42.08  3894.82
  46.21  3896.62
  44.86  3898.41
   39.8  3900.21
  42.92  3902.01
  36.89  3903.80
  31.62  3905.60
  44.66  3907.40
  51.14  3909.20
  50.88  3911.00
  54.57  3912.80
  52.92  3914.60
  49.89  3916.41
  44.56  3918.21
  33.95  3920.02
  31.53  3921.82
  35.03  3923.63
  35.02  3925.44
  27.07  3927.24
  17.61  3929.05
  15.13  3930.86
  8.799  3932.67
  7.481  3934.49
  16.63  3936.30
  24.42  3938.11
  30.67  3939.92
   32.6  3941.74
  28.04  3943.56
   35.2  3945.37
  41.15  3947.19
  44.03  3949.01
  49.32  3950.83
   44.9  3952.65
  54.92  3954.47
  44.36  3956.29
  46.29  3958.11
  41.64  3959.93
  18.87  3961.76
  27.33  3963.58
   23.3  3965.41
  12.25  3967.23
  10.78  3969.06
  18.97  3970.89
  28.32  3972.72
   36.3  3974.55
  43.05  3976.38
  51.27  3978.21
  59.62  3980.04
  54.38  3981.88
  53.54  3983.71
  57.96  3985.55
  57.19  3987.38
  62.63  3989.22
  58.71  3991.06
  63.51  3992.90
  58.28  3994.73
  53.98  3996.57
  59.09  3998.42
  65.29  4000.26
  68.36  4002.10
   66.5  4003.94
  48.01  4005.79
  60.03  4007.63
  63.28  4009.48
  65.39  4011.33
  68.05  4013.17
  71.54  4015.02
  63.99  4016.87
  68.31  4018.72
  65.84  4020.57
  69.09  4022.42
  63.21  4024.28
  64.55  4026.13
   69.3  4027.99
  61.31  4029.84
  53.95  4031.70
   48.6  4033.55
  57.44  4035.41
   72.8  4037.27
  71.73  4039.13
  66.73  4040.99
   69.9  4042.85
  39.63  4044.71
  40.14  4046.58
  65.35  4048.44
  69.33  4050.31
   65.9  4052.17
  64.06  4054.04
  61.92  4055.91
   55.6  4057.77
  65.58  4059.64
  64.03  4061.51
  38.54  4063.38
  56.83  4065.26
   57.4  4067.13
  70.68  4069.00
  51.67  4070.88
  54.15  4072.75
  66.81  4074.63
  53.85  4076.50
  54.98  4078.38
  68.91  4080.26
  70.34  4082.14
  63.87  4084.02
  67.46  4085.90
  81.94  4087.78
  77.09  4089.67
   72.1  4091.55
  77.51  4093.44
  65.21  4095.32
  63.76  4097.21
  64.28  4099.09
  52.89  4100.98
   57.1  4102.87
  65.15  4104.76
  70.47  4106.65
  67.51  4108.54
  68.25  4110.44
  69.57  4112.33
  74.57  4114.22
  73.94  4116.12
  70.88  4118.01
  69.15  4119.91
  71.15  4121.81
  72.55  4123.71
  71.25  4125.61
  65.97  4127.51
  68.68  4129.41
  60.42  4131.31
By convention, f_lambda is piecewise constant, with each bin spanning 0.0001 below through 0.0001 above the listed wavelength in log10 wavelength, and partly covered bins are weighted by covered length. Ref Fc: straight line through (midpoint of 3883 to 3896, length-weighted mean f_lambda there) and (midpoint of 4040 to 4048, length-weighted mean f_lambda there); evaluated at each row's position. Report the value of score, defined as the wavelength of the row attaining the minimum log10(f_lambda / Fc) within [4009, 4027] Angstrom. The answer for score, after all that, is 4024.28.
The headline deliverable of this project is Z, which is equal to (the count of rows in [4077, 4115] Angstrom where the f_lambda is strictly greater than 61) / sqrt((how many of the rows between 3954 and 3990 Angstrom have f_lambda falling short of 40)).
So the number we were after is 6.0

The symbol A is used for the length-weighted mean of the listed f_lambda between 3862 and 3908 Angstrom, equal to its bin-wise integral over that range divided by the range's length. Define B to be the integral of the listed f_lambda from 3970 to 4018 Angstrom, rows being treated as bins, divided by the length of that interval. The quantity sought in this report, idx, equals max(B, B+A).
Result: 93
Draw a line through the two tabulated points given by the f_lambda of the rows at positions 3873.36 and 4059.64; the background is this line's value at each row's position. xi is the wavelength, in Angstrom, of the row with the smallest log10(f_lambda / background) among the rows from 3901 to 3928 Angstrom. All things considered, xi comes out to 3927.24 Angstrom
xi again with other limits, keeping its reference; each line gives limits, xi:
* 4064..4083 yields 4070.88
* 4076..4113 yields 4100.98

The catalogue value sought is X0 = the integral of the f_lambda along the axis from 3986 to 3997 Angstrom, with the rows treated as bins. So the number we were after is 652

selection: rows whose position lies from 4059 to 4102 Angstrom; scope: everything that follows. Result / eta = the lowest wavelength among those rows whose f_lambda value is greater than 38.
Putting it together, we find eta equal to 4059.64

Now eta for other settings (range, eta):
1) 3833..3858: 3846.70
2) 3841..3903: 3846.70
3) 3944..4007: 3947.19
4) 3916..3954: 3916.41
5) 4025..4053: 4026.13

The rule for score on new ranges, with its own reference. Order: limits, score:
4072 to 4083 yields 4076.50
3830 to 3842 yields 3832.55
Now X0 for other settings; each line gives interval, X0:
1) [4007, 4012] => 314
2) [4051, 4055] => 261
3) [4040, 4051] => 642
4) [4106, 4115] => 630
